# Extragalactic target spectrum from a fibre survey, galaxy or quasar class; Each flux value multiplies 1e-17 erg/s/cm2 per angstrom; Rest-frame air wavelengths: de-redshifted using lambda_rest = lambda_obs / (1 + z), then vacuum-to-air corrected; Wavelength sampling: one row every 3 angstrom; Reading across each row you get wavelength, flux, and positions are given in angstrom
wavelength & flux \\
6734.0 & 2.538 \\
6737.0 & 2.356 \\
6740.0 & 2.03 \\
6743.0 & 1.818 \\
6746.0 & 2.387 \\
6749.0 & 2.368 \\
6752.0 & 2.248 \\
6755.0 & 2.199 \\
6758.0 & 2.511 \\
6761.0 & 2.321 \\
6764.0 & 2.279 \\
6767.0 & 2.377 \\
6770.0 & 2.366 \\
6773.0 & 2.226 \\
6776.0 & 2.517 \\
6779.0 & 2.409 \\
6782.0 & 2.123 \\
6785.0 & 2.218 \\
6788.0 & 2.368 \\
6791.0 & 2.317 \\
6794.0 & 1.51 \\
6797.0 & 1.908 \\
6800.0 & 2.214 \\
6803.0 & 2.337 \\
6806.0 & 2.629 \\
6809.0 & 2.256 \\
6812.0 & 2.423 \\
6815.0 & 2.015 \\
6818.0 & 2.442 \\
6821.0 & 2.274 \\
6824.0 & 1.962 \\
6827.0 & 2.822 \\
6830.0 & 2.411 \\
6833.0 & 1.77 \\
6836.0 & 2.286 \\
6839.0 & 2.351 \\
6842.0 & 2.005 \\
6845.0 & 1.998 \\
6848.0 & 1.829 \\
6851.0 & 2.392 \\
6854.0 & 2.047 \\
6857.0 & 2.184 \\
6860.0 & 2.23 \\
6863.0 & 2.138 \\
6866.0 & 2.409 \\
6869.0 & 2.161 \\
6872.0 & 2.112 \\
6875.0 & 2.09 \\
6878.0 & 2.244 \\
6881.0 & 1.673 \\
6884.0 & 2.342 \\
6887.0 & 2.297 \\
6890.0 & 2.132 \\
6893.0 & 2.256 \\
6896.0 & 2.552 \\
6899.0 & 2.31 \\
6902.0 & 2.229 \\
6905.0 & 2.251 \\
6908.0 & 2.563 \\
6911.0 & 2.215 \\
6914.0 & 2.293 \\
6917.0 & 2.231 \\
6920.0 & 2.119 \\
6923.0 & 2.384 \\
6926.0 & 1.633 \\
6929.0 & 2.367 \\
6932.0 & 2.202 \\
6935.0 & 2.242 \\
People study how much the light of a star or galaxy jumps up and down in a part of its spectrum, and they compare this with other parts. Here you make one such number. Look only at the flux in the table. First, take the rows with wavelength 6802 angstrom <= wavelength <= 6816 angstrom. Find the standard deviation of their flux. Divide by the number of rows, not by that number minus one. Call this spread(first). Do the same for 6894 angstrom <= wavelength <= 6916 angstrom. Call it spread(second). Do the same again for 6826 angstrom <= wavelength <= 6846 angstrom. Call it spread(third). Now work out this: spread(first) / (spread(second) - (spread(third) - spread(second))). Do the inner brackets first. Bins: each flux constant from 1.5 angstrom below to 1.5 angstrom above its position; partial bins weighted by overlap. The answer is -4.6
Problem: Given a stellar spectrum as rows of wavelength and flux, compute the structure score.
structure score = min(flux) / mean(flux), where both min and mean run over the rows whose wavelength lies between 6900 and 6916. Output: 0.96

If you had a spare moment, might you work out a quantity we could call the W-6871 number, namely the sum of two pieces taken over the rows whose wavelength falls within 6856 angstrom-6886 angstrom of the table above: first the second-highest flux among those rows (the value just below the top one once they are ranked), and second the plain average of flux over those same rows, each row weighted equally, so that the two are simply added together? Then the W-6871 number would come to 4.5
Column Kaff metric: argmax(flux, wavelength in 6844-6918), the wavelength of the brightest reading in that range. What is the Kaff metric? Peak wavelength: 6908.0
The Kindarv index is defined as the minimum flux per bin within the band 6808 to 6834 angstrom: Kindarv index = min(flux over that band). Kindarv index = 1.77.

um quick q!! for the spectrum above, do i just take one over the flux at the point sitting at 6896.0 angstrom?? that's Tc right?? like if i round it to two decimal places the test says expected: 0.39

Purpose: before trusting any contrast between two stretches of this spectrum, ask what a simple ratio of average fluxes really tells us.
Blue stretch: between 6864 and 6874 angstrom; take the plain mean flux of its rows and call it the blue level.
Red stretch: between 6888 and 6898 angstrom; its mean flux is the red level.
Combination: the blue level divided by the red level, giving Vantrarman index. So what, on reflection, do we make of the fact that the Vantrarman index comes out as 0.96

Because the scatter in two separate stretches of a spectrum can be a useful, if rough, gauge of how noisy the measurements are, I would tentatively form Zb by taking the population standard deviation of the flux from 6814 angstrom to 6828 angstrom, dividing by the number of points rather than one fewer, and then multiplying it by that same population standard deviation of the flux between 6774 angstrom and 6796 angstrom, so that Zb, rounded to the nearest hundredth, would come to 0.10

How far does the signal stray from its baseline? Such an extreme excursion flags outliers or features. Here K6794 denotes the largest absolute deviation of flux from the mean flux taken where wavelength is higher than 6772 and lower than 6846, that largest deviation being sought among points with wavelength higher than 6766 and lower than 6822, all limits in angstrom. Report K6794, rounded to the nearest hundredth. 0.72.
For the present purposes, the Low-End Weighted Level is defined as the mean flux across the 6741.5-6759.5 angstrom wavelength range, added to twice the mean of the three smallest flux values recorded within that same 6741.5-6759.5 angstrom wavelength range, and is 6.43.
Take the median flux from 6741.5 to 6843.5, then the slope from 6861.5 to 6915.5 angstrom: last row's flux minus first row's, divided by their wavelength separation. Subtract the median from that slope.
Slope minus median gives -2.30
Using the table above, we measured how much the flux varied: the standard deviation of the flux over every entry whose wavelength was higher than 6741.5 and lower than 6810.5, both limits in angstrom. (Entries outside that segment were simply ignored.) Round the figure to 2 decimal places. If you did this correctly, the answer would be 0.24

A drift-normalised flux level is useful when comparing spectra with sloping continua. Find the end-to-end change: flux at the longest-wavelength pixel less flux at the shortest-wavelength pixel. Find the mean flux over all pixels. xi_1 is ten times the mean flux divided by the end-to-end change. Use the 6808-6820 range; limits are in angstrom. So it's 123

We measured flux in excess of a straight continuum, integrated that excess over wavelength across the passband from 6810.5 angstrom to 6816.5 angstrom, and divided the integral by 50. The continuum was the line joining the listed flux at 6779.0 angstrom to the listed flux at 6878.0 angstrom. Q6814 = -0.02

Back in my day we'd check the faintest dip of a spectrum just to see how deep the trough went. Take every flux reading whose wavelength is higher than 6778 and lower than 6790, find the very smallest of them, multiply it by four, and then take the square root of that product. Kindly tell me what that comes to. 2.9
